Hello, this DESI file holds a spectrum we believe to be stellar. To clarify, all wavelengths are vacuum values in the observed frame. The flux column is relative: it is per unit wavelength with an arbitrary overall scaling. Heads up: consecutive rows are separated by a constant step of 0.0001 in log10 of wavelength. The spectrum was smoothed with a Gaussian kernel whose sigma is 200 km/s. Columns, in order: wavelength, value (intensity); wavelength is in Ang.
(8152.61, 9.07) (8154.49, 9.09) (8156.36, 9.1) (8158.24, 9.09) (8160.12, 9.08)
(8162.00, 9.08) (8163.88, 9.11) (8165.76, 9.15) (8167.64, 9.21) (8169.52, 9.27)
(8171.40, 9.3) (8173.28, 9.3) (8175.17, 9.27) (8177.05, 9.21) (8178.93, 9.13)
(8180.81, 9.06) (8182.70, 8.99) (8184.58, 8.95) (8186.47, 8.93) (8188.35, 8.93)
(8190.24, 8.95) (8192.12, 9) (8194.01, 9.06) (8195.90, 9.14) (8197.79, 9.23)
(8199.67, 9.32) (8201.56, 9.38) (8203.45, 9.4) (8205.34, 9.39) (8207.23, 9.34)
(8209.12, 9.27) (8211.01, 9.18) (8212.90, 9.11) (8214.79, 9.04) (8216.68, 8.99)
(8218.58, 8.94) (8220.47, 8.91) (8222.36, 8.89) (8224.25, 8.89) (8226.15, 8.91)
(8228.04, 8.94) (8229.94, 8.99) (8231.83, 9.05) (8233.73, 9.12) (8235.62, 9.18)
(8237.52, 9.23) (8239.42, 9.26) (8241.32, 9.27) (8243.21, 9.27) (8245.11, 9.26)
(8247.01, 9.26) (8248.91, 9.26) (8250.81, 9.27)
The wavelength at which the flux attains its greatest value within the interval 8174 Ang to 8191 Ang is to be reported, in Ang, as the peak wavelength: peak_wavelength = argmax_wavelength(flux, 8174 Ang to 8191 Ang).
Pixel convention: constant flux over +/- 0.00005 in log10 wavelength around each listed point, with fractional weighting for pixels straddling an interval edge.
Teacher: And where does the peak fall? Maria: 8175.17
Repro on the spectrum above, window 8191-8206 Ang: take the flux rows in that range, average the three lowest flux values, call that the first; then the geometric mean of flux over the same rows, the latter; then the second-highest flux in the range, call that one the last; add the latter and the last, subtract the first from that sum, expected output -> 9.6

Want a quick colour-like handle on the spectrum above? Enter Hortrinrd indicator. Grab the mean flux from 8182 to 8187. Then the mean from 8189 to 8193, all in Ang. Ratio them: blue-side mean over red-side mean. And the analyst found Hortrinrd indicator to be 0.998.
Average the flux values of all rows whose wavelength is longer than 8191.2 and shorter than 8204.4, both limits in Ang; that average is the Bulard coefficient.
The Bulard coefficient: 9.22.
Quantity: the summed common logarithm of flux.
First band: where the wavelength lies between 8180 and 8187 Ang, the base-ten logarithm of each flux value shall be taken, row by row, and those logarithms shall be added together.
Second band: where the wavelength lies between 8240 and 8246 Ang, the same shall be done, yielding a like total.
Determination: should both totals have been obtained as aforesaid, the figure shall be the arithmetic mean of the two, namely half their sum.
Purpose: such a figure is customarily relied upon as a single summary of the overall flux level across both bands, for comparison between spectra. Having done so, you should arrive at 3.4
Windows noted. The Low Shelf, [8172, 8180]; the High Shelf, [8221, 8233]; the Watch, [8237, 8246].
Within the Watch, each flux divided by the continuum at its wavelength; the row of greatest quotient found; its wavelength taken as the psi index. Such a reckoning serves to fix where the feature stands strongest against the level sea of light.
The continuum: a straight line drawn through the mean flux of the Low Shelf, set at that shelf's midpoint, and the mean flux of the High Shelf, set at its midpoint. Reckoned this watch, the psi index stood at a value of 8245.11 Ang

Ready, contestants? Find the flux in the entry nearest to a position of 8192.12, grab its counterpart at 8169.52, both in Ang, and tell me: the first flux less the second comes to -0.27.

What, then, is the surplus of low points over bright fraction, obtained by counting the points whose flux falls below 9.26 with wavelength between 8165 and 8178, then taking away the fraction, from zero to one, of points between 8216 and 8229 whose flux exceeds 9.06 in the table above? 3.0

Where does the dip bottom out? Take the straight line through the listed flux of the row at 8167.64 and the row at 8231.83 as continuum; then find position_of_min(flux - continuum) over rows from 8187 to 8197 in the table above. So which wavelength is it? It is 8188.35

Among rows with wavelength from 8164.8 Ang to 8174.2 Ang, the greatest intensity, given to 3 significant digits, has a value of 9.30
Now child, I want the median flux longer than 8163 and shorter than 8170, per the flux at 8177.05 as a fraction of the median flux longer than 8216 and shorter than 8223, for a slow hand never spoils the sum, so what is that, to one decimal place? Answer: 8.9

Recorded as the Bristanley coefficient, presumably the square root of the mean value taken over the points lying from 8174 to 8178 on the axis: 3.04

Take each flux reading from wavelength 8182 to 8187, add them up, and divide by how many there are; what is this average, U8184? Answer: 8.96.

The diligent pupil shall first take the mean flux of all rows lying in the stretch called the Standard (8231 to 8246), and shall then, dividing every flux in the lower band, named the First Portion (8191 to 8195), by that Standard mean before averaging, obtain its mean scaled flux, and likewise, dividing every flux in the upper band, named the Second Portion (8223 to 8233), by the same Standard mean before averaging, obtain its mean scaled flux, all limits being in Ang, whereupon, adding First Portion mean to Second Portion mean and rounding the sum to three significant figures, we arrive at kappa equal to 1.95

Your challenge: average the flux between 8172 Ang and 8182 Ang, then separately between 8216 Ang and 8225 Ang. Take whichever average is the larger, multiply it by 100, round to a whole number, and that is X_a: 919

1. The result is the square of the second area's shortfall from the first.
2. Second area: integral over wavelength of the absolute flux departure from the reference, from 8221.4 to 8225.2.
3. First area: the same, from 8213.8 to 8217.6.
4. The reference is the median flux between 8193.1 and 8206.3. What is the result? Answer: 0.23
